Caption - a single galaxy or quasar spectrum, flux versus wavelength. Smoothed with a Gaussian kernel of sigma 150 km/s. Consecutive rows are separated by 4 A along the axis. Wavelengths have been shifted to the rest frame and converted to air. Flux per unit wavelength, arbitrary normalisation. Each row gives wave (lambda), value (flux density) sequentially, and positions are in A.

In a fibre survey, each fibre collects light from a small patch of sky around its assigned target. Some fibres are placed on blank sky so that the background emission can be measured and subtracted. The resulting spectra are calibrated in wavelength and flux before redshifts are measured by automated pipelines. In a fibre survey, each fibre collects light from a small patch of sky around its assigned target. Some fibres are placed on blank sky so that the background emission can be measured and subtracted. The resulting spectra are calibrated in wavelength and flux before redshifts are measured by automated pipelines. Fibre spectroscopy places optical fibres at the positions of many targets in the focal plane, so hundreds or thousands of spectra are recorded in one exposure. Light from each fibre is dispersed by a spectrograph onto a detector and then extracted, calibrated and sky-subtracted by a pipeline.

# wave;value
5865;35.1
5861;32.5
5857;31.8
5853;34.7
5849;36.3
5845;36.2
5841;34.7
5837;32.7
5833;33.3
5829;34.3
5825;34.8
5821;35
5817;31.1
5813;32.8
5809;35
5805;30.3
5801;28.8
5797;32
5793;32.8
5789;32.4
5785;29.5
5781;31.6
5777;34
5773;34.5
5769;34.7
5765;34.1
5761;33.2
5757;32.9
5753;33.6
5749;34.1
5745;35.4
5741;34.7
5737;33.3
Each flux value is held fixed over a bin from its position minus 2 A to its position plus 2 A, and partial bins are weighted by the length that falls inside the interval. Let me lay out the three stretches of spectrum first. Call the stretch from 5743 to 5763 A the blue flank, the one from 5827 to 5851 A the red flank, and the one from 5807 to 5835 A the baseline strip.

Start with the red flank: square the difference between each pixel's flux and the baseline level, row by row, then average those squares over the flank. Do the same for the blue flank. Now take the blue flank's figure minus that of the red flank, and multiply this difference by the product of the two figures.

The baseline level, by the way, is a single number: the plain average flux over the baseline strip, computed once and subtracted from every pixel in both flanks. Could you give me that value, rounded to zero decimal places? -3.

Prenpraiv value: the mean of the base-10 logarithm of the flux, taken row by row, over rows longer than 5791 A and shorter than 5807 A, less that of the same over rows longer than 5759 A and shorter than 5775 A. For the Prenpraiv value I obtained -0.04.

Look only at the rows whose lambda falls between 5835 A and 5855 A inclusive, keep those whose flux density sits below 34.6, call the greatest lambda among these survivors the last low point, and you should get 5837 A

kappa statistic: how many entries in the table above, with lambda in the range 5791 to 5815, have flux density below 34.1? 5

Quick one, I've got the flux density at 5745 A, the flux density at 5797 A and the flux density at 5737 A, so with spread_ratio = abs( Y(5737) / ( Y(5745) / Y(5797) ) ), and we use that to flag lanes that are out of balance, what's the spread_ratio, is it 30.1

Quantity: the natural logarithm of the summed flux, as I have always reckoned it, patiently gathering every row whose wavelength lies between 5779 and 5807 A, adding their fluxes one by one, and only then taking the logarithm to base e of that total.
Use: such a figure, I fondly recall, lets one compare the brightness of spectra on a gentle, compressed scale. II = 5.38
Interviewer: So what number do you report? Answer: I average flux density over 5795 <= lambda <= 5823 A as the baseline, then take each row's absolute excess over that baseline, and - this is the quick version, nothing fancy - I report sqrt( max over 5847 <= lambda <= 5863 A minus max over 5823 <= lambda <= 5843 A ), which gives 1.2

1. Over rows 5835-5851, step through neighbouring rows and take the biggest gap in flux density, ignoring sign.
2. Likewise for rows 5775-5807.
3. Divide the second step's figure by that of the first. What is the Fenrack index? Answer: 1.6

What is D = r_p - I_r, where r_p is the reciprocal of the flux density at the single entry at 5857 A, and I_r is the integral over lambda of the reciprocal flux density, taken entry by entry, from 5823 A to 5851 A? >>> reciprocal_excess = -0.779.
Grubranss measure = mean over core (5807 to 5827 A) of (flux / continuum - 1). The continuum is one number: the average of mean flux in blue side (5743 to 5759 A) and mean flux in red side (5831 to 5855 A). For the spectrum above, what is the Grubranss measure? -0.02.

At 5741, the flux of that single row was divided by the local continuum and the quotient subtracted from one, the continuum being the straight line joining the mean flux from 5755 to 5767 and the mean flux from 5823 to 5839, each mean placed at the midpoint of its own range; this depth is -0.042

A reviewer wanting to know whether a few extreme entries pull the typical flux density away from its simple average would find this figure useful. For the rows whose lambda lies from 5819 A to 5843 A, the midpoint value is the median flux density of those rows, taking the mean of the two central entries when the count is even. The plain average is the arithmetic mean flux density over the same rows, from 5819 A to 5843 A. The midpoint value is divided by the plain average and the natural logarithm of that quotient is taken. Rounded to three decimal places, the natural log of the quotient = 0.011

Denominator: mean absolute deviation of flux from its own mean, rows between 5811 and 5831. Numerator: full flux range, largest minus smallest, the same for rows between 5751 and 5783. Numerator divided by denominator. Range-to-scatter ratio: 2.3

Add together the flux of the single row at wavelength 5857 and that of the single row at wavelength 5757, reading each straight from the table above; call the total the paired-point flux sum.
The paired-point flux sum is 64.7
